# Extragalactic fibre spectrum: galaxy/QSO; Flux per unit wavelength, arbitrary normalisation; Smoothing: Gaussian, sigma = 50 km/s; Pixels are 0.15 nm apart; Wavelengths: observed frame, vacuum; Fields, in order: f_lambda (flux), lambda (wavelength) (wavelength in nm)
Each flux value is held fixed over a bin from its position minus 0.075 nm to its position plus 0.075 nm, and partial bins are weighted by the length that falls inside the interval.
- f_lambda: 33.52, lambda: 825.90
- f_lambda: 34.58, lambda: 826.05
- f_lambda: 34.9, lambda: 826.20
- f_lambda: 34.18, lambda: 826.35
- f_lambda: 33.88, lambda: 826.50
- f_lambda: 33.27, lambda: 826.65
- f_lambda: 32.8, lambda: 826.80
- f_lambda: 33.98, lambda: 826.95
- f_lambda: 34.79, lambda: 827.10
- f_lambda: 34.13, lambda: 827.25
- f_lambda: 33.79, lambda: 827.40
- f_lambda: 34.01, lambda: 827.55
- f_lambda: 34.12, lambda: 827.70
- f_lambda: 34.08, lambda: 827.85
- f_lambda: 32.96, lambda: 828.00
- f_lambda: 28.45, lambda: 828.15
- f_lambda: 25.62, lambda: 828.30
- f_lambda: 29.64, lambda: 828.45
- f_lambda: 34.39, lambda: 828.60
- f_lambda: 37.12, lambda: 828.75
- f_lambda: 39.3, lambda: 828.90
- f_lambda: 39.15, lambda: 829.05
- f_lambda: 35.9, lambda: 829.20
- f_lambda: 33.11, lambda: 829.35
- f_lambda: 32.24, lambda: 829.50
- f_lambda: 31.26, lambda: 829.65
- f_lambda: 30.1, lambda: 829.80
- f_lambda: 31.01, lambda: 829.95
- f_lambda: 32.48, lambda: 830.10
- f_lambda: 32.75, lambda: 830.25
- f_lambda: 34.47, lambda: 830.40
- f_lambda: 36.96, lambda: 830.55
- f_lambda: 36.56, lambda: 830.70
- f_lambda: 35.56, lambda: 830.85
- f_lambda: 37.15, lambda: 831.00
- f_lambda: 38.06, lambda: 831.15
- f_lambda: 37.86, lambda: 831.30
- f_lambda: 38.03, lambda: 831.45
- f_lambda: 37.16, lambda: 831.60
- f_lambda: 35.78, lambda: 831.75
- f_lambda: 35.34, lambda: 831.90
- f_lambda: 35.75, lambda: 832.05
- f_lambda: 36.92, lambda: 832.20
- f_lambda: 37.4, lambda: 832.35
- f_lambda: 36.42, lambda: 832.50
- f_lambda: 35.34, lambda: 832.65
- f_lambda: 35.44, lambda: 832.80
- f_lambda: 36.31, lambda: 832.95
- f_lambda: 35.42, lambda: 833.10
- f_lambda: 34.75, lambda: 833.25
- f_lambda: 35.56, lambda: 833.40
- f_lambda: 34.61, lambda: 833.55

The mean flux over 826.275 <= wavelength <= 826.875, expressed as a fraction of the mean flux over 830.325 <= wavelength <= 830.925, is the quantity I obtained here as 0.93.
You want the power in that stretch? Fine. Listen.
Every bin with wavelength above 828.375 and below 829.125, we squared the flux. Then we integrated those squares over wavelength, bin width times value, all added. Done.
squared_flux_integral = 977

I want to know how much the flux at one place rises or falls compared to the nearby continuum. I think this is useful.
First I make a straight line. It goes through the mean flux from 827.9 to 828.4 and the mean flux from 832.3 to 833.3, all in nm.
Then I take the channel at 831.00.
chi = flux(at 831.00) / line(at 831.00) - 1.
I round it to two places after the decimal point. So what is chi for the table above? 0.12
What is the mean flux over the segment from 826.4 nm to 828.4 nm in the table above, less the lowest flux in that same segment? 7.1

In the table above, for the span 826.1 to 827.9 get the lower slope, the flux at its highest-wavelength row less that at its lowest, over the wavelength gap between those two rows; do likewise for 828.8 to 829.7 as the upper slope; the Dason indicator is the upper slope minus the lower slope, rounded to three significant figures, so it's -10.2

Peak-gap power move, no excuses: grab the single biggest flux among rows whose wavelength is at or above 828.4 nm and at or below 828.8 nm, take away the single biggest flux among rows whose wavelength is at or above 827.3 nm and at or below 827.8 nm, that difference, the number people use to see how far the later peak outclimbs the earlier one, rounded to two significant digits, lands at 3.0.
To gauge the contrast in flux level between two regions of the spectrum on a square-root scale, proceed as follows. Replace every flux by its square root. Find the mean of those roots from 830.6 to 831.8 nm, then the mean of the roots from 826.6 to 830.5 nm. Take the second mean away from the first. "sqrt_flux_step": 0.32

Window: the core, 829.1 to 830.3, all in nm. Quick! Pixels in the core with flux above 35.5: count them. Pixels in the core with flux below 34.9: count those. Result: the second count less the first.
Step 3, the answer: 6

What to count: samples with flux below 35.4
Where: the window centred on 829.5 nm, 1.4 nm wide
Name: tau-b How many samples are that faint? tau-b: 6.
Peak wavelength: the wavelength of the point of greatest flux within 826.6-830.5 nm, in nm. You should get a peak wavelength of 828.90 nm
